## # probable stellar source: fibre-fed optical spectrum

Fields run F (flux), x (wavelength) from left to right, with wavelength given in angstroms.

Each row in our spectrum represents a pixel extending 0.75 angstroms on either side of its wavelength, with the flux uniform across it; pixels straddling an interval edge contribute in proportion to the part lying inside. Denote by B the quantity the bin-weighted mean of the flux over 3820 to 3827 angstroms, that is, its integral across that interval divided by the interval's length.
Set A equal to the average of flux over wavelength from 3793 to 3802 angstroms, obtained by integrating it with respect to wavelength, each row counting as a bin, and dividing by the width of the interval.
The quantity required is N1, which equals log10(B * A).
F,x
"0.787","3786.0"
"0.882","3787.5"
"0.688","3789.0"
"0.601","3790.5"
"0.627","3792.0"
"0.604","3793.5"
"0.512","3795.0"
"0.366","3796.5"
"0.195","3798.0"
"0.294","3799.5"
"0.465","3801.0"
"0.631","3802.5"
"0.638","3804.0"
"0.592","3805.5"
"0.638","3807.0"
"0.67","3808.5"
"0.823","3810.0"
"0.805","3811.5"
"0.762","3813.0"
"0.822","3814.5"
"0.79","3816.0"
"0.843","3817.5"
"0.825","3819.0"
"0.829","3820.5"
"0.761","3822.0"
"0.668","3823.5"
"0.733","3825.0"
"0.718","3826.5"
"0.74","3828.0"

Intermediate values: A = 0.41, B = 0.74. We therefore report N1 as -0.52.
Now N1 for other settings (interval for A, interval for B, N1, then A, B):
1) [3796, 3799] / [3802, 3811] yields -0.74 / 0.27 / 0.67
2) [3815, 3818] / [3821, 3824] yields -0.23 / 0.81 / 0.73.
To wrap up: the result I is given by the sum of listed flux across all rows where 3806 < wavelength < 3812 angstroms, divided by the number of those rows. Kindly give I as 0.73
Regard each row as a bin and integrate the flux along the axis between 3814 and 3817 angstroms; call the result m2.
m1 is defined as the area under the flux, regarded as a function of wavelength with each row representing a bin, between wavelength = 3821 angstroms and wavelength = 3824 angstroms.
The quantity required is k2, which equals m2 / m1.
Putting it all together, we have 1.1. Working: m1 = 2.2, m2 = 2.4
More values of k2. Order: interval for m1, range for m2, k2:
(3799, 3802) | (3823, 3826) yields 1.7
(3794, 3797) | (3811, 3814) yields 1.7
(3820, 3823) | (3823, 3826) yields 0.9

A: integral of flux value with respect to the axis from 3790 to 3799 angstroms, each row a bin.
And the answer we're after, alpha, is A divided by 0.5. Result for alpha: 8.6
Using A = 4.3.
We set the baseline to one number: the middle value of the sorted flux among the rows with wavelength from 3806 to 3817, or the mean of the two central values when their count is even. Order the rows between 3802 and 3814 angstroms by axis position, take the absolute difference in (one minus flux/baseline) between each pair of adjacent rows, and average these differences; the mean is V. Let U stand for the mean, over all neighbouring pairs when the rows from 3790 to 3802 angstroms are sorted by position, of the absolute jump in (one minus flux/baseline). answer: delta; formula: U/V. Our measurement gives 2.1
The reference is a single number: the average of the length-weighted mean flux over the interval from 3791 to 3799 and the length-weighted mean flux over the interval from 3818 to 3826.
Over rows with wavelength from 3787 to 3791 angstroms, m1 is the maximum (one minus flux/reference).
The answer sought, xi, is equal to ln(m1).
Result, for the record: -4.0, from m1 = 0.02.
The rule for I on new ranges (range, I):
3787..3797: 0.61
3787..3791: 0.72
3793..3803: 0.44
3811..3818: 0.80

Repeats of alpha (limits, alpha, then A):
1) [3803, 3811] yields 10.8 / 5.4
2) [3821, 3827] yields 8.7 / 4.3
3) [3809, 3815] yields 9.6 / 4.8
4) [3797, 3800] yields 1.5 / 0.8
